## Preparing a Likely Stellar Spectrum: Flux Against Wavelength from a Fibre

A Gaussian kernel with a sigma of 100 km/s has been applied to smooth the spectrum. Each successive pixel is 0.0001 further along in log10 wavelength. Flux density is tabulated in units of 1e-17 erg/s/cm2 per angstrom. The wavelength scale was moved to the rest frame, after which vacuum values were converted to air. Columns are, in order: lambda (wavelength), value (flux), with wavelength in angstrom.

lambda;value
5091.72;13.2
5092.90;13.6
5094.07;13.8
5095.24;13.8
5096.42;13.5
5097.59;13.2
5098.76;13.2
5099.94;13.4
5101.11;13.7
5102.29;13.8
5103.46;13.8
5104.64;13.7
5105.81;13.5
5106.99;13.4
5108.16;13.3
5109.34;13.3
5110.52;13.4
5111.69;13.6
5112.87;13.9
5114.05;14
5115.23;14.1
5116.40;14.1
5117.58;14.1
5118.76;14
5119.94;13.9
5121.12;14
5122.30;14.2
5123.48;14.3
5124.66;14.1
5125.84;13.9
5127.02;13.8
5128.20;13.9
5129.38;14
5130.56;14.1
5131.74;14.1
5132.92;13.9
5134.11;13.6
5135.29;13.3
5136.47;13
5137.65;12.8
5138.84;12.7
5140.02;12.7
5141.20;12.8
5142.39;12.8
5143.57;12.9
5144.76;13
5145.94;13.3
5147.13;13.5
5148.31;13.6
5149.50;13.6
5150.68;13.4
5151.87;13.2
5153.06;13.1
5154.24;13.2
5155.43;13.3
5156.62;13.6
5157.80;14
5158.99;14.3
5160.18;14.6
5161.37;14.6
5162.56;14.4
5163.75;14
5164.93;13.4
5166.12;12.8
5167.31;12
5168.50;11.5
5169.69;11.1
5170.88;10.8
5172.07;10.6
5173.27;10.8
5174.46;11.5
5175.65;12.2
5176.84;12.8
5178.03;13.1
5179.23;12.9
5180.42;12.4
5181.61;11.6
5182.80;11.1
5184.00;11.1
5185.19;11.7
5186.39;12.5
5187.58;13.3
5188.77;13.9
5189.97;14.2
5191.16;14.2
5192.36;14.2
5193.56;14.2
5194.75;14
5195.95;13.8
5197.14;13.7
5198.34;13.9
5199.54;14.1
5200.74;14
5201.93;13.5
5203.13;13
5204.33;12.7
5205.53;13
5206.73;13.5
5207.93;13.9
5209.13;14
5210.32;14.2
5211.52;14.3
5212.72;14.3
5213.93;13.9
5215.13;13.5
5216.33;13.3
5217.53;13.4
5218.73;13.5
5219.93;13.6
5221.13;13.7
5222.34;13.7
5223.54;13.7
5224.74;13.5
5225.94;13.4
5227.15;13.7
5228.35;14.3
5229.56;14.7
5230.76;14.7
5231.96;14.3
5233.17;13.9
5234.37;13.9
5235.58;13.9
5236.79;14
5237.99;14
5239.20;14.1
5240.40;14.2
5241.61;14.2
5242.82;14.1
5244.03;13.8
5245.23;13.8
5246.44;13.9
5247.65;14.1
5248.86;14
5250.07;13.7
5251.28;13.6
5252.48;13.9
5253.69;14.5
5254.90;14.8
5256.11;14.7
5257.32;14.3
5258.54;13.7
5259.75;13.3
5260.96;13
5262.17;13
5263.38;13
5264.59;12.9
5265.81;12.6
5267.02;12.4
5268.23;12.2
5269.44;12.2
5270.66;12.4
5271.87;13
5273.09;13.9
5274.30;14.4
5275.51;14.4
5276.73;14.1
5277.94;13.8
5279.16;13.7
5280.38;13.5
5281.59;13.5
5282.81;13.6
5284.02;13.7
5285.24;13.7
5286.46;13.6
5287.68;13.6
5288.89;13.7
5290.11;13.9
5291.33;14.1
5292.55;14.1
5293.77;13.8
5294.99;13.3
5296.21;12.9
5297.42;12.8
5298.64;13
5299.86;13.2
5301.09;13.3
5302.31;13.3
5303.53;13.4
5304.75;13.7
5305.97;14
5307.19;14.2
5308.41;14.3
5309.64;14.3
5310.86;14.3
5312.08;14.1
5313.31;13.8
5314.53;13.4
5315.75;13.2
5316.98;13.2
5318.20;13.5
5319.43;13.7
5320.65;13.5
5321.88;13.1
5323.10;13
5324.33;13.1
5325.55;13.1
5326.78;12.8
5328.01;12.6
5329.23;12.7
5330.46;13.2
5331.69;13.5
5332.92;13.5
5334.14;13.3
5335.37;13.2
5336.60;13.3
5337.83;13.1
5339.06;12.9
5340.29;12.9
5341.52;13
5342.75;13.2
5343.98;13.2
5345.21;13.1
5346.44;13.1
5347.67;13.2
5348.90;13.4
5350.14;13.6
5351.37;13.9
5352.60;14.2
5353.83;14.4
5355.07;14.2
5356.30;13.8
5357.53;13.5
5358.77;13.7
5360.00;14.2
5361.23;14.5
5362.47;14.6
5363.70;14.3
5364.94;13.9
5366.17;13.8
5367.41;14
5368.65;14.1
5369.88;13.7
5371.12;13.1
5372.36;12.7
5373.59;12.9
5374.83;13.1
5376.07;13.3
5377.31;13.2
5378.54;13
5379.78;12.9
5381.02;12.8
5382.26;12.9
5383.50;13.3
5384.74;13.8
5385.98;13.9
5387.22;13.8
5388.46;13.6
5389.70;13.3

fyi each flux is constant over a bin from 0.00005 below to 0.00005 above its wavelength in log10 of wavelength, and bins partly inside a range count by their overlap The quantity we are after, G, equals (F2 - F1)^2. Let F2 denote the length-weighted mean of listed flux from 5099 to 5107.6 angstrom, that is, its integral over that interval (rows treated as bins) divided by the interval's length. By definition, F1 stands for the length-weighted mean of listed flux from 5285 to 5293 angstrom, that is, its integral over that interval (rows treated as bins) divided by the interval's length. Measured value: 0.04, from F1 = 13.8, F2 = 13.6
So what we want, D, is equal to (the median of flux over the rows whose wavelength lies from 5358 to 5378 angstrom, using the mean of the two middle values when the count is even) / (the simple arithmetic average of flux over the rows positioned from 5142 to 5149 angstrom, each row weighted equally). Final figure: 1.04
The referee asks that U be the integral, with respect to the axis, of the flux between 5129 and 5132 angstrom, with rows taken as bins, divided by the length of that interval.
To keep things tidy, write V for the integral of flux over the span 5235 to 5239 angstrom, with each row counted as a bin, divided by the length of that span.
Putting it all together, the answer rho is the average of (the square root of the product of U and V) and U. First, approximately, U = 14.1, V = 14.0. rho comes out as 14.1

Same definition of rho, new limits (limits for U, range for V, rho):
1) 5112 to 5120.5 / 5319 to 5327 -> 13.8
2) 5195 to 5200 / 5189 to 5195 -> 13.9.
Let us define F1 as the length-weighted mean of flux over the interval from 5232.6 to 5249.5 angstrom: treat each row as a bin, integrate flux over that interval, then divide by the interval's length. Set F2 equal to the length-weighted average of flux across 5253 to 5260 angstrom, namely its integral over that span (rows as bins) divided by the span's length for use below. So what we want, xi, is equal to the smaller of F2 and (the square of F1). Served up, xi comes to 14.2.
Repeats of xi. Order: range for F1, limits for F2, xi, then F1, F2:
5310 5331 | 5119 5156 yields 13.5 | 13.3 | 13.5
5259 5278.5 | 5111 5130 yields 14.0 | 13.2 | 14.0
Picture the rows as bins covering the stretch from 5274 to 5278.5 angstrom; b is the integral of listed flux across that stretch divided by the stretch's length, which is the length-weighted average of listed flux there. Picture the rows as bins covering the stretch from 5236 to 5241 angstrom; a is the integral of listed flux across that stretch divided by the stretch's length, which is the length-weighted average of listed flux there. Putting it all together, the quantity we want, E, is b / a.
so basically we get 1.01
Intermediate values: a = 14.08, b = 14.2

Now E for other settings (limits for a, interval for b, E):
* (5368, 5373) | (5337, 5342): 0.97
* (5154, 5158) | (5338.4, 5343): 0.96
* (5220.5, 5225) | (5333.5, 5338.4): 0.97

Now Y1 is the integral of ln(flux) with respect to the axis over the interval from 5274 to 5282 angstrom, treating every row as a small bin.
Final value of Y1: 21.1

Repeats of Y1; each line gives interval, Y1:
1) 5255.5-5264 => 22.2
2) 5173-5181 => 20.1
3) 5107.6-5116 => 22.0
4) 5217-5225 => 20.9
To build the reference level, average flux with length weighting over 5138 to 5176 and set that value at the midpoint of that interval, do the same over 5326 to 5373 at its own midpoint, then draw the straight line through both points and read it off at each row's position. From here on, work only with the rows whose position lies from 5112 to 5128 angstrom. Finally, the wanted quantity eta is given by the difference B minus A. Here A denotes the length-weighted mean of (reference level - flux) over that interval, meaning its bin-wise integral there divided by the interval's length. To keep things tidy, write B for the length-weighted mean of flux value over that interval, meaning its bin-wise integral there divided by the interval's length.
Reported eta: 15.2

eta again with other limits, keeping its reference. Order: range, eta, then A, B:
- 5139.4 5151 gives 13.4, -0.3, 13.2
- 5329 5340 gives 12.9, 0.3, 13.2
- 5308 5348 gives 13.2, 0.1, 13.3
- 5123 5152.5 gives 14.0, -0.6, 13.4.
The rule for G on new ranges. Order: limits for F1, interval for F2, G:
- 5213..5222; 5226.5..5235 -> 0.39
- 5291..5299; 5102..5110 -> 0.01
